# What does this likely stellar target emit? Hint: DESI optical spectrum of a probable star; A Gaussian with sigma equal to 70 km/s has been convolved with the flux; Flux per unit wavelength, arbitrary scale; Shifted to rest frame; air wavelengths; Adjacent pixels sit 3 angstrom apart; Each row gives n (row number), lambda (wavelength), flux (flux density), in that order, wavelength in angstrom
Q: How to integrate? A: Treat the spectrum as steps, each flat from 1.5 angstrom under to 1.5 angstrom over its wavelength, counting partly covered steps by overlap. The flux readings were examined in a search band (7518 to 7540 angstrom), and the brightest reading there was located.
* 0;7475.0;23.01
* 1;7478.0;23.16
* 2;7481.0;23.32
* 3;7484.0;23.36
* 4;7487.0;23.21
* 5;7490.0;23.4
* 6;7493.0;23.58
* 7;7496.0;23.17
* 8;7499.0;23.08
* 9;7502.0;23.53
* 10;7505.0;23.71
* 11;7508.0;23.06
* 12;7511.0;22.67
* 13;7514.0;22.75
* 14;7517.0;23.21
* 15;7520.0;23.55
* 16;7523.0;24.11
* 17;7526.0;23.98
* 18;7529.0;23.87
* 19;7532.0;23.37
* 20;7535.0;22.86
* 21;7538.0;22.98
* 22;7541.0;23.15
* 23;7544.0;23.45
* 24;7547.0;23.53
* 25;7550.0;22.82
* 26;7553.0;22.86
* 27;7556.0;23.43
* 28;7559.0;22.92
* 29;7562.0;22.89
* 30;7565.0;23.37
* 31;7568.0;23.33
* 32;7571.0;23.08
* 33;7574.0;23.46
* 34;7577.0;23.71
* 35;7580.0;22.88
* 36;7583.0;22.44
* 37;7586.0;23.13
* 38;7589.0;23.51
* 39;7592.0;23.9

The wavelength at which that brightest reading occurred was 7523.0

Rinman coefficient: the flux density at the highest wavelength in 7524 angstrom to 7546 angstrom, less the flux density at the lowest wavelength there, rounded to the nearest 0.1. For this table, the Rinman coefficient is -0.5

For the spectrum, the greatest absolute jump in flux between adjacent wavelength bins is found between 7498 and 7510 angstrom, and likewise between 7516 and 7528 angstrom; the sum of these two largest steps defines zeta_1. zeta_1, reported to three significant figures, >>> 1.21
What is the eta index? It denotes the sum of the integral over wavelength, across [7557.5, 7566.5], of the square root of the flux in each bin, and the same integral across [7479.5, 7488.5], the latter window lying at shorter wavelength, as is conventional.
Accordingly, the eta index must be 86.7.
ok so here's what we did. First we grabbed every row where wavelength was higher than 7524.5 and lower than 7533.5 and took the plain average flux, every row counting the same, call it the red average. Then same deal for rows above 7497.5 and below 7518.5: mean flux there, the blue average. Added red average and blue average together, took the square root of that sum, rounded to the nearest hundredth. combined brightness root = 6.85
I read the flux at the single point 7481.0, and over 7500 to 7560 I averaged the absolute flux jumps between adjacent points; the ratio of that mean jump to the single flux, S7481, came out 0.0145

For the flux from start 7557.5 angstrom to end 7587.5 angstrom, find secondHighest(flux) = 23.46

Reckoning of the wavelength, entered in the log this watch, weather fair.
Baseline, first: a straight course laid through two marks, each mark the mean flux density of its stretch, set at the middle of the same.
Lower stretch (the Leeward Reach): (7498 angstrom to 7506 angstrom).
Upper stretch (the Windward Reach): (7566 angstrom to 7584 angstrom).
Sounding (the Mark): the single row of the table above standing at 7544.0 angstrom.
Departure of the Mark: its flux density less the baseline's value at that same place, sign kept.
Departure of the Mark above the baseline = 0.2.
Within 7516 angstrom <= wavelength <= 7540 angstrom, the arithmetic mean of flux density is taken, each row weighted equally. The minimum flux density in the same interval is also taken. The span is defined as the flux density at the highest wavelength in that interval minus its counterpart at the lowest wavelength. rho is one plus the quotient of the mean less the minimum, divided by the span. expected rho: -1.7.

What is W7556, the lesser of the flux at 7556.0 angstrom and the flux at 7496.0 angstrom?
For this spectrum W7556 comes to 23.17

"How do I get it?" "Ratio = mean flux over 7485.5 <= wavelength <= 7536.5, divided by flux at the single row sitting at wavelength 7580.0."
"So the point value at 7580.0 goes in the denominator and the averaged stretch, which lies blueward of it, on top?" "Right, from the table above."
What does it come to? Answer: 1.02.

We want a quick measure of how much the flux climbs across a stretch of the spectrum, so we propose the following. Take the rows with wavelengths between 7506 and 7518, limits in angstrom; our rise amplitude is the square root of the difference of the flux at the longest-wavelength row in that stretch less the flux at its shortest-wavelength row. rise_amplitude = 0.4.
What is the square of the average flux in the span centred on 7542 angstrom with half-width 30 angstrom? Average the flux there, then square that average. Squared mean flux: 542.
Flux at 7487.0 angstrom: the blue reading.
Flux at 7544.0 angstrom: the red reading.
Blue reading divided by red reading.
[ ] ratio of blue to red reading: 0.99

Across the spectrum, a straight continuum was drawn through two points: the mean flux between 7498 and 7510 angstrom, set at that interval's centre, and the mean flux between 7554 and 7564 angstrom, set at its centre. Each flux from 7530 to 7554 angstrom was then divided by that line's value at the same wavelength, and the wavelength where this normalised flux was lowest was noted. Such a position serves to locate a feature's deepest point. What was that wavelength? 7535.0 angstrom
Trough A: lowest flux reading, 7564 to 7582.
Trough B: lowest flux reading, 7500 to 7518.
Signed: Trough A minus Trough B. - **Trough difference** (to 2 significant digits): 0.21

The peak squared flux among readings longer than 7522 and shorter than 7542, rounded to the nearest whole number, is 581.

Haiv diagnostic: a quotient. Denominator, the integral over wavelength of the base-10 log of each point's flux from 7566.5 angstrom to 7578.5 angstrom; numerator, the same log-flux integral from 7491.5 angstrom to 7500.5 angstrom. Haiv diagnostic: 0.7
